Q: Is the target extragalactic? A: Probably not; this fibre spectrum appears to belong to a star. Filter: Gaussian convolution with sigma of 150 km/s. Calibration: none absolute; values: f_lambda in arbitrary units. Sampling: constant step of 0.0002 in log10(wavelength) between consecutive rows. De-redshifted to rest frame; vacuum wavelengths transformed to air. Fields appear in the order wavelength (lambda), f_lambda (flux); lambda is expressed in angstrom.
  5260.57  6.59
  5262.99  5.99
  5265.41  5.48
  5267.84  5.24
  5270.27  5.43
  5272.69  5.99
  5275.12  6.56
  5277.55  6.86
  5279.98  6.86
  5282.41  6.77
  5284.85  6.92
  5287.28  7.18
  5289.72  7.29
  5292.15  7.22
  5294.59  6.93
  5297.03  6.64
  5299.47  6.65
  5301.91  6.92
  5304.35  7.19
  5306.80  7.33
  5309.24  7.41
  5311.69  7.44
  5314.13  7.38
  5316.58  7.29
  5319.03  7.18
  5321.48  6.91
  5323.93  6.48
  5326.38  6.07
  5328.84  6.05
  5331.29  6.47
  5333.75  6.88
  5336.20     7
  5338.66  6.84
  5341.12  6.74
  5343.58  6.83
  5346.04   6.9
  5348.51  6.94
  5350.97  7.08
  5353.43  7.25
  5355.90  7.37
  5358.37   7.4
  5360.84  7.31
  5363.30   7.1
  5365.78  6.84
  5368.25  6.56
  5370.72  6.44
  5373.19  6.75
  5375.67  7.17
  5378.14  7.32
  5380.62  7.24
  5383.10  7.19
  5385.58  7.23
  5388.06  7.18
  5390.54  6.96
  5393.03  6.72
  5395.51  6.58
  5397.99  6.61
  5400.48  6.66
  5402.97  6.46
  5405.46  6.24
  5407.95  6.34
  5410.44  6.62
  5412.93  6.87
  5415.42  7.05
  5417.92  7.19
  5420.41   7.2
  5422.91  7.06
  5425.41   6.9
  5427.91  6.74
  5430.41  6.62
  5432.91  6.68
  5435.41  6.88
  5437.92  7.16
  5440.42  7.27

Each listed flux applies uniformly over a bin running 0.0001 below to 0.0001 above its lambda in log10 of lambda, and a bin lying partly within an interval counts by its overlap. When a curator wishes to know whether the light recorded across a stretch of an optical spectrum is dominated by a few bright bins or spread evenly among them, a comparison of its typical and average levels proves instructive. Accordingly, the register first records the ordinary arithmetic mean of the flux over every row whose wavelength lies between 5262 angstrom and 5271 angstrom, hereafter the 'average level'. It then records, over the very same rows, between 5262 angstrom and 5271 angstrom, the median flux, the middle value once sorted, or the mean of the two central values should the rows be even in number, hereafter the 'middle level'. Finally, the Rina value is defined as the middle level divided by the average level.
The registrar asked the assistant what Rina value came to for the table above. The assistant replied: 0.99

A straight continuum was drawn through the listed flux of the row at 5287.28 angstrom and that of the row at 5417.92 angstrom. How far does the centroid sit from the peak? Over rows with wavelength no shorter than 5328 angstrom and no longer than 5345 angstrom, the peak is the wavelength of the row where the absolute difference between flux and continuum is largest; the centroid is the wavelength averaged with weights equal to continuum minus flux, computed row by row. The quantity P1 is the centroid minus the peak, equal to 5.4 angstrom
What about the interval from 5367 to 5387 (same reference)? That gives -1.6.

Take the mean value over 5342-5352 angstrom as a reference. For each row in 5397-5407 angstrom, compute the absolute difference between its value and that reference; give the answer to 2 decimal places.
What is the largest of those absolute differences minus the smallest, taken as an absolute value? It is 0.42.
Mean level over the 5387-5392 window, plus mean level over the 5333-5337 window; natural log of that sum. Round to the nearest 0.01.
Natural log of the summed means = 2.64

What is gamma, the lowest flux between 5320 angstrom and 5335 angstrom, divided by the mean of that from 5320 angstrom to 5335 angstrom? 0.93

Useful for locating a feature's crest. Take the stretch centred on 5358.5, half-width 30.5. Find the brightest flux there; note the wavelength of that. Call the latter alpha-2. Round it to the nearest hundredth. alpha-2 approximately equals 5358.37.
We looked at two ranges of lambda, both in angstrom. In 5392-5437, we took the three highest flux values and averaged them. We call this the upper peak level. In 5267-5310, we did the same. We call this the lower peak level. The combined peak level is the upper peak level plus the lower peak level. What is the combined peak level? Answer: 14.5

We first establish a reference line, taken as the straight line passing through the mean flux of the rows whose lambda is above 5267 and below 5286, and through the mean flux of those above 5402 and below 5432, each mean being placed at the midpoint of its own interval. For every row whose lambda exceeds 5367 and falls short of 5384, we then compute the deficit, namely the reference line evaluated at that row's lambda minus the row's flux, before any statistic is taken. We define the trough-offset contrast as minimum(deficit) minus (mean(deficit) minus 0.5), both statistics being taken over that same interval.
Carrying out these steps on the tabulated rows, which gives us 0.14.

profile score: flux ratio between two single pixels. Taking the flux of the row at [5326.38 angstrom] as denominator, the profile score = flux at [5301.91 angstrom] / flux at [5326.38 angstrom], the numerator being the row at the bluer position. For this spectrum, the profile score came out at 1.14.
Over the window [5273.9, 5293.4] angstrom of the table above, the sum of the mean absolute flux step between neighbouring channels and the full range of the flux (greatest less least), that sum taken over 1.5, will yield 0.58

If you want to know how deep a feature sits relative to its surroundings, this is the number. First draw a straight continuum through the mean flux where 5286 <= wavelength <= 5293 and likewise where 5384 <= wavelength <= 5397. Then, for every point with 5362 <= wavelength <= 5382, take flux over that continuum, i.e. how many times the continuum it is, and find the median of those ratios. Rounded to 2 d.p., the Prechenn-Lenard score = 0.99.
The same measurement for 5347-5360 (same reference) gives 1.03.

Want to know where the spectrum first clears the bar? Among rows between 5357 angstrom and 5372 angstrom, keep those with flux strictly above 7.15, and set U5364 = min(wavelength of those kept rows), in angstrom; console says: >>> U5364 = 5358.37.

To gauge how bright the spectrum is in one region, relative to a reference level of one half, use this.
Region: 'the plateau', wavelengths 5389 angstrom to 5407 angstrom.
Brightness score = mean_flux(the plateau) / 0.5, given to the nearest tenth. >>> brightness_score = 13.2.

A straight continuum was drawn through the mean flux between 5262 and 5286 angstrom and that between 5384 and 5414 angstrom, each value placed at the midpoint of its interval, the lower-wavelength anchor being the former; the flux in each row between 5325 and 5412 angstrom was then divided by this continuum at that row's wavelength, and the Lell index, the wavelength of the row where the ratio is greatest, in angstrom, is 5358.37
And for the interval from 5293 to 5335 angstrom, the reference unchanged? 5311.69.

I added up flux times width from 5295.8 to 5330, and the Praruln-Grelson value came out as 237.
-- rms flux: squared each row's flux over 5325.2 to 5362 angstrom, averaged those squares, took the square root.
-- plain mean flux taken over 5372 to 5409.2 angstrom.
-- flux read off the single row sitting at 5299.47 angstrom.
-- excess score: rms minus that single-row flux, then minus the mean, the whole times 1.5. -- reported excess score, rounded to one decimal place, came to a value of -9.9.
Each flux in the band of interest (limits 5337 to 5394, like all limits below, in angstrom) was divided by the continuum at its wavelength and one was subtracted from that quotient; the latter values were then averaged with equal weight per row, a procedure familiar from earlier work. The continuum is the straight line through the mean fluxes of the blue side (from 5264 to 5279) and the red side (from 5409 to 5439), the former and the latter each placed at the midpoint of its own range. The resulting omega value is 0.073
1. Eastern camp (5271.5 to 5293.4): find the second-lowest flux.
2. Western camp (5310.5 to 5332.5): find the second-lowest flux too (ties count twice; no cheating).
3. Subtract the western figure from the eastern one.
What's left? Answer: 0.49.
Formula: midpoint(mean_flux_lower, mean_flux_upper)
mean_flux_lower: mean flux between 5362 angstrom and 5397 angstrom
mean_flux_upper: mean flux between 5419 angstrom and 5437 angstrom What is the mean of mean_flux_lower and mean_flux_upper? 6.91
